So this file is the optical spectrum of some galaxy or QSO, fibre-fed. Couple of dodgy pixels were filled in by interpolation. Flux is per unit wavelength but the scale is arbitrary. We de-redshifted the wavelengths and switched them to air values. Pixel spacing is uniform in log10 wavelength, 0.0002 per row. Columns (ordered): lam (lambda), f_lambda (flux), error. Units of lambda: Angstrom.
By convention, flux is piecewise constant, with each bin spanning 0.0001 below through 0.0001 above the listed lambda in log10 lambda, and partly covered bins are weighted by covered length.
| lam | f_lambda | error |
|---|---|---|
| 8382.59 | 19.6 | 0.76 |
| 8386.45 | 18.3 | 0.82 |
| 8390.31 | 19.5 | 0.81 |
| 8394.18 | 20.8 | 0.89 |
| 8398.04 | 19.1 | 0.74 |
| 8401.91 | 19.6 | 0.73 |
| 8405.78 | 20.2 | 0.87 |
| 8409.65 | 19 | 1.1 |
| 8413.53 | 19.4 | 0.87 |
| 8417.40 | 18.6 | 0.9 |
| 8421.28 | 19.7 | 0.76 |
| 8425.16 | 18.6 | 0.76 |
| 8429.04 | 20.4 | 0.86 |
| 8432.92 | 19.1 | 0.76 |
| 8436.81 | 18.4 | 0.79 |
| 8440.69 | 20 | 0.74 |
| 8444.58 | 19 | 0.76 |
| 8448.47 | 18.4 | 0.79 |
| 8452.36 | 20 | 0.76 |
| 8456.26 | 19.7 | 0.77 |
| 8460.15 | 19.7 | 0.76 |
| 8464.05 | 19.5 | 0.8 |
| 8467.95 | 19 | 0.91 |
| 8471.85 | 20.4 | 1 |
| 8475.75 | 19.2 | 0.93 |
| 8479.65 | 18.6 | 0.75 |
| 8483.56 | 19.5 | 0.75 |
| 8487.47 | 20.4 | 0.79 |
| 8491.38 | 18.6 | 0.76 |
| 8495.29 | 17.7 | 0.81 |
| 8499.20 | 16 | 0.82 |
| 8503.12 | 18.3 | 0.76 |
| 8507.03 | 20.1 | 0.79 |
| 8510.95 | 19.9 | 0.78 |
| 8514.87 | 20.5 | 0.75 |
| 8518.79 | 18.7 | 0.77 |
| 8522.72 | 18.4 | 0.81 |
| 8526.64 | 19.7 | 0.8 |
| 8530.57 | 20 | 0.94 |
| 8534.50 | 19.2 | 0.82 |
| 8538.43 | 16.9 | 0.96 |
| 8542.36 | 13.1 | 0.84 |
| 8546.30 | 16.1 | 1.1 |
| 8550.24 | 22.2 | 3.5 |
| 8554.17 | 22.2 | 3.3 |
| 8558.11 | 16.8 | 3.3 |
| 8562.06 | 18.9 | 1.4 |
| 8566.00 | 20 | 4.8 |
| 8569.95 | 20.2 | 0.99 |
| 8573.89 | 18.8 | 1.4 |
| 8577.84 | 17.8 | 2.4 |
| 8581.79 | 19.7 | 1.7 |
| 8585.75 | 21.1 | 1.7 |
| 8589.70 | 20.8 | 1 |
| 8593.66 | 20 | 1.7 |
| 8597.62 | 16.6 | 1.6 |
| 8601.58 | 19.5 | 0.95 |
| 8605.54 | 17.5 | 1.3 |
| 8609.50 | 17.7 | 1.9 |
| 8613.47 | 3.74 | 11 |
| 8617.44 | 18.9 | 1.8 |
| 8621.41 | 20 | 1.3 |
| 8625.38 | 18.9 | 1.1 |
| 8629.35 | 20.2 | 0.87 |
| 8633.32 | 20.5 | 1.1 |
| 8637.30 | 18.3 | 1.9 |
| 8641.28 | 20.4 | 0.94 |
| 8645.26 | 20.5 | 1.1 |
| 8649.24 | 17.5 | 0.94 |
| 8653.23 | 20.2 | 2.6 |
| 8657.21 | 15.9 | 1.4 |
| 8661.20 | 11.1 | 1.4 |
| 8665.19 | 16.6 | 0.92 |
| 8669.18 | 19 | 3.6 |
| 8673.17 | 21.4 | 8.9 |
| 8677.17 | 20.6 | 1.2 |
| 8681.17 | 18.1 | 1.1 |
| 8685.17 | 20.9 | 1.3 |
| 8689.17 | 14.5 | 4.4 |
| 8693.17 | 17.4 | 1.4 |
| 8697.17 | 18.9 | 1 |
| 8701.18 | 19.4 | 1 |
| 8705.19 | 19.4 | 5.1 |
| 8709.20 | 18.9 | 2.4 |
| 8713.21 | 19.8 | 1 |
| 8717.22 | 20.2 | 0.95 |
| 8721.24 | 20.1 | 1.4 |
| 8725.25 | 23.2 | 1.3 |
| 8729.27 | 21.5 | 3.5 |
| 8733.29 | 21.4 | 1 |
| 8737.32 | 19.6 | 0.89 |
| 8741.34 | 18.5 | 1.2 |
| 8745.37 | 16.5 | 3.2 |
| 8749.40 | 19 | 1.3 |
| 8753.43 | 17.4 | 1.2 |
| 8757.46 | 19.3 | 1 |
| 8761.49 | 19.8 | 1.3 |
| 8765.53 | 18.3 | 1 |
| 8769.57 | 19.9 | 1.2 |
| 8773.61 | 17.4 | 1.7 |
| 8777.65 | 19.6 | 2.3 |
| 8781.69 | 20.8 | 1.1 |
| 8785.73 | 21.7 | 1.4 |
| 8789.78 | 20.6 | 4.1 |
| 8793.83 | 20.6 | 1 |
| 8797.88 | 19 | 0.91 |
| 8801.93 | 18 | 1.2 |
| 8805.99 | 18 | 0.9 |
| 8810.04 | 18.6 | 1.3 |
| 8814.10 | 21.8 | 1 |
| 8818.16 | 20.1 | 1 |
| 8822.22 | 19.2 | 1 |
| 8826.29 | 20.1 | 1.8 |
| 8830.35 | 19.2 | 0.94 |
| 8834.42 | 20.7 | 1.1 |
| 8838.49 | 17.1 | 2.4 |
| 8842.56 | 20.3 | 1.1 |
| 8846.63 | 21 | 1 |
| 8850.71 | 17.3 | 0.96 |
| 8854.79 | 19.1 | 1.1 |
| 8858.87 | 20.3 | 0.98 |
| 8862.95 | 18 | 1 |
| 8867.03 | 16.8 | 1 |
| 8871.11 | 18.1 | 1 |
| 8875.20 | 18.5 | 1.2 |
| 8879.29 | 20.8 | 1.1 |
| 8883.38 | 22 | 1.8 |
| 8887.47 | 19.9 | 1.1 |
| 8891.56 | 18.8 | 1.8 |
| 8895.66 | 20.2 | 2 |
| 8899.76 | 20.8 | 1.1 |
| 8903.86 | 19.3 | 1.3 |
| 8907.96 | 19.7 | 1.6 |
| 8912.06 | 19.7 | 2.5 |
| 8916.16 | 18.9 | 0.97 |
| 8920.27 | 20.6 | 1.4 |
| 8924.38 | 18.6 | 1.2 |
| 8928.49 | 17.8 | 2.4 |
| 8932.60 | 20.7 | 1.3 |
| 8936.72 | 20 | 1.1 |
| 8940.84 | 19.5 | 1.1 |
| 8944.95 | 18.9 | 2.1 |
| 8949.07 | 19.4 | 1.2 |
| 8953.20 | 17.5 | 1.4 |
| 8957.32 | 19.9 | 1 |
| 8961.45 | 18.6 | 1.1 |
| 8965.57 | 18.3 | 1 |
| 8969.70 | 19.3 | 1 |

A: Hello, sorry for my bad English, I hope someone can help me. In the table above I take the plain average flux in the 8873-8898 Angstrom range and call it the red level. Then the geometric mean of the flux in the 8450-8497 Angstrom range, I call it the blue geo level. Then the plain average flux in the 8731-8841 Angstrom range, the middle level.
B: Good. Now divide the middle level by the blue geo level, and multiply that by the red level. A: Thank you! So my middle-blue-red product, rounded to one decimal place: 20.0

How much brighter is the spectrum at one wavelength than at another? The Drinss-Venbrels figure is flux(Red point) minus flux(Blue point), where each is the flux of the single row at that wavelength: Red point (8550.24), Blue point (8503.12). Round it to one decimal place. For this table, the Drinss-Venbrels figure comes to 3.9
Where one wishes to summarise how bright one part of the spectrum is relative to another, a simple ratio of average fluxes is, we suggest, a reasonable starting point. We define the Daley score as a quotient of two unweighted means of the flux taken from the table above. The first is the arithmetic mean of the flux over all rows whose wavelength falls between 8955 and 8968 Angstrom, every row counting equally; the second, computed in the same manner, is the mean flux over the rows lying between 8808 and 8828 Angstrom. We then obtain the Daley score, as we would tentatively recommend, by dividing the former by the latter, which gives 0.95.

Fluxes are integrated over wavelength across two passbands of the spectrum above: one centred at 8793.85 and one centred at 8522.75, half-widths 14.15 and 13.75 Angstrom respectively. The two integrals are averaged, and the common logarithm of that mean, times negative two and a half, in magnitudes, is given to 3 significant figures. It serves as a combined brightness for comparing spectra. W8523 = -6.85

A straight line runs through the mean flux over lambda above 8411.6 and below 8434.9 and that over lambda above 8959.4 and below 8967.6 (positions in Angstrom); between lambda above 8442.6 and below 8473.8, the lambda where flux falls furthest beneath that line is 8448.47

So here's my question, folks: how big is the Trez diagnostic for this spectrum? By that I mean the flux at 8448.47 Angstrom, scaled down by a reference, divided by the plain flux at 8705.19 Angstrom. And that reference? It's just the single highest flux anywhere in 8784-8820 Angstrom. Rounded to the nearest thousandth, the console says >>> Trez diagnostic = 0.044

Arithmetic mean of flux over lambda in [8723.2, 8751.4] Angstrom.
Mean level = 20.0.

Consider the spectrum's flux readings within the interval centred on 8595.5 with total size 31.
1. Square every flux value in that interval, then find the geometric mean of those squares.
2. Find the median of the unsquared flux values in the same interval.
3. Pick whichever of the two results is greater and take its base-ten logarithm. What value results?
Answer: 2.56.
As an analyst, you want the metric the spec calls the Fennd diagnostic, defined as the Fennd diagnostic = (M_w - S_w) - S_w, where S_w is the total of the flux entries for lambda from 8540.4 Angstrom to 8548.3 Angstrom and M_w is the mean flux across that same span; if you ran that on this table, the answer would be -43.8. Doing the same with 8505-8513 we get -60.0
